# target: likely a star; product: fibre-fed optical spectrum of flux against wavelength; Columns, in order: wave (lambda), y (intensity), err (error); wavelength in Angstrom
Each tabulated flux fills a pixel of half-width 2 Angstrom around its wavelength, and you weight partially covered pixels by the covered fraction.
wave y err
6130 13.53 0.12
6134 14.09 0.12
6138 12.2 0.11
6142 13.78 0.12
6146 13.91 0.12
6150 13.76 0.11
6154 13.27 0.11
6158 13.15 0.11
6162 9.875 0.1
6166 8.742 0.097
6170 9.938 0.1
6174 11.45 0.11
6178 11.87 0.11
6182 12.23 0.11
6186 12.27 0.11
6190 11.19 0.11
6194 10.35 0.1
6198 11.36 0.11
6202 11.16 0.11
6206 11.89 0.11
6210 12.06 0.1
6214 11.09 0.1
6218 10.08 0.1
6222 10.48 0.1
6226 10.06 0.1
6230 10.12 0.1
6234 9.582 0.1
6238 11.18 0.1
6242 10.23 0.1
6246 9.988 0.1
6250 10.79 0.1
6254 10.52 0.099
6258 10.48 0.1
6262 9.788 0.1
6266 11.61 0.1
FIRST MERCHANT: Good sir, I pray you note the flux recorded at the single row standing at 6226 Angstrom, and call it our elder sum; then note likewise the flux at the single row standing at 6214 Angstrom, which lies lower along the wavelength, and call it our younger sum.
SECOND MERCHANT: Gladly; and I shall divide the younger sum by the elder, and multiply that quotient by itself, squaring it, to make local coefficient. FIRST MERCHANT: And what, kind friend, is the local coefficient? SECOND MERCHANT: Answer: 1.2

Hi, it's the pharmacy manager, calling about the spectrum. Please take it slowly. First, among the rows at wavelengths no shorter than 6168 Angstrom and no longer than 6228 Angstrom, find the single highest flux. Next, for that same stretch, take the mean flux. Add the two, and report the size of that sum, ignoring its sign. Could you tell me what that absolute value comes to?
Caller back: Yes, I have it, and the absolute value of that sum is 23.4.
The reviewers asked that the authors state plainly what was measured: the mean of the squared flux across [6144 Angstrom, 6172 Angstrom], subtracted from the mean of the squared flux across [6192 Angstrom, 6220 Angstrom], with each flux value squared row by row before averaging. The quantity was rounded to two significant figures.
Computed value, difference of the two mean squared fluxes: -19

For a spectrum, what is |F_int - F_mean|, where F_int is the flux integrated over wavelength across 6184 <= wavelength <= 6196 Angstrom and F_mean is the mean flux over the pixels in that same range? 124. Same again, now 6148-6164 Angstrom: 188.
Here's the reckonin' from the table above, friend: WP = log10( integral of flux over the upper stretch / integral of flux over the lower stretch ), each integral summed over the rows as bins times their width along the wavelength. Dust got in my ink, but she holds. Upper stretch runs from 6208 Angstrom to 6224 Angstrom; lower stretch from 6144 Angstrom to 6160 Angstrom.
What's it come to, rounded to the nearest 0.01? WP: -0.09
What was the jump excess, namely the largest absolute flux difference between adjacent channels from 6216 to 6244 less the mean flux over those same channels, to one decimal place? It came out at -8.6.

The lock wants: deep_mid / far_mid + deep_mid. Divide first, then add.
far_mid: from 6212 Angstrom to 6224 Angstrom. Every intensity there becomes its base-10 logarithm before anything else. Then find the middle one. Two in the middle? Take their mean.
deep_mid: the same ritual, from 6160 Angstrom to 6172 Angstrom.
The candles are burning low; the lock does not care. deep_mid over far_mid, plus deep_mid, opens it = 1.969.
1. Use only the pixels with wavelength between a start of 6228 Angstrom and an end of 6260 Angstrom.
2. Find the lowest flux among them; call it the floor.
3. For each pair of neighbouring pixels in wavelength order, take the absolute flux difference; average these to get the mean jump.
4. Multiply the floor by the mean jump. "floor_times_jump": 6.1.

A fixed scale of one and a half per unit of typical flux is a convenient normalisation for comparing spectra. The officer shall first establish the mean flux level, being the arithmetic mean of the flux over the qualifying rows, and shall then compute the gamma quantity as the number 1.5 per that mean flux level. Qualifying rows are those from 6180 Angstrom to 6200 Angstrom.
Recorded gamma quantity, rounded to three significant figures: 0.131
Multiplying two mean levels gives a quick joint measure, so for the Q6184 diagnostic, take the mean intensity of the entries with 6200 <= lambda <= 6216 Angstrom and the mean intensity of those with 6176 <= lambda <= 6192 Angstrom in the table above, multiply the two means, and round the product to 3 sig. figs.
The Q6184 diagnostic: 137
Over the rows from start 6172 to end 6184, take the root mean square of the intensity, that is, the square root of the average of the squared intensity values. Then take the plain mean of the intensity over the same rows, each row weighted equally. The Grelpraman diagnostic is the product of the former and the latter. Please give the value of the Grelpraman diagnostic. 140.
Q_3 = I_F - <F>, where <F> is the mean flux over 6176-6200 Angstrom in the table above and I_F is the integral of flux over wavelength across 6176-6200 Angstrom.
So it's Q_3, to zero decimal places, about 266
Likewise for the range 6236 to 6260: 242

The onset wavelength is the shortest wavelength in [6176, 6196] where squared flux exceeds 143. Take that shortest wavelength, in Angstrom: 6182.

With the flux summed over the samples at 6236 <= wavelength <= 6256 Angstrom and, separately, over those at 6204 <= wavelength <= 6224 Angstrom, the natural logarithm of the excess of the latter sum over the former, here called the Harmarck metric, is 1.1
